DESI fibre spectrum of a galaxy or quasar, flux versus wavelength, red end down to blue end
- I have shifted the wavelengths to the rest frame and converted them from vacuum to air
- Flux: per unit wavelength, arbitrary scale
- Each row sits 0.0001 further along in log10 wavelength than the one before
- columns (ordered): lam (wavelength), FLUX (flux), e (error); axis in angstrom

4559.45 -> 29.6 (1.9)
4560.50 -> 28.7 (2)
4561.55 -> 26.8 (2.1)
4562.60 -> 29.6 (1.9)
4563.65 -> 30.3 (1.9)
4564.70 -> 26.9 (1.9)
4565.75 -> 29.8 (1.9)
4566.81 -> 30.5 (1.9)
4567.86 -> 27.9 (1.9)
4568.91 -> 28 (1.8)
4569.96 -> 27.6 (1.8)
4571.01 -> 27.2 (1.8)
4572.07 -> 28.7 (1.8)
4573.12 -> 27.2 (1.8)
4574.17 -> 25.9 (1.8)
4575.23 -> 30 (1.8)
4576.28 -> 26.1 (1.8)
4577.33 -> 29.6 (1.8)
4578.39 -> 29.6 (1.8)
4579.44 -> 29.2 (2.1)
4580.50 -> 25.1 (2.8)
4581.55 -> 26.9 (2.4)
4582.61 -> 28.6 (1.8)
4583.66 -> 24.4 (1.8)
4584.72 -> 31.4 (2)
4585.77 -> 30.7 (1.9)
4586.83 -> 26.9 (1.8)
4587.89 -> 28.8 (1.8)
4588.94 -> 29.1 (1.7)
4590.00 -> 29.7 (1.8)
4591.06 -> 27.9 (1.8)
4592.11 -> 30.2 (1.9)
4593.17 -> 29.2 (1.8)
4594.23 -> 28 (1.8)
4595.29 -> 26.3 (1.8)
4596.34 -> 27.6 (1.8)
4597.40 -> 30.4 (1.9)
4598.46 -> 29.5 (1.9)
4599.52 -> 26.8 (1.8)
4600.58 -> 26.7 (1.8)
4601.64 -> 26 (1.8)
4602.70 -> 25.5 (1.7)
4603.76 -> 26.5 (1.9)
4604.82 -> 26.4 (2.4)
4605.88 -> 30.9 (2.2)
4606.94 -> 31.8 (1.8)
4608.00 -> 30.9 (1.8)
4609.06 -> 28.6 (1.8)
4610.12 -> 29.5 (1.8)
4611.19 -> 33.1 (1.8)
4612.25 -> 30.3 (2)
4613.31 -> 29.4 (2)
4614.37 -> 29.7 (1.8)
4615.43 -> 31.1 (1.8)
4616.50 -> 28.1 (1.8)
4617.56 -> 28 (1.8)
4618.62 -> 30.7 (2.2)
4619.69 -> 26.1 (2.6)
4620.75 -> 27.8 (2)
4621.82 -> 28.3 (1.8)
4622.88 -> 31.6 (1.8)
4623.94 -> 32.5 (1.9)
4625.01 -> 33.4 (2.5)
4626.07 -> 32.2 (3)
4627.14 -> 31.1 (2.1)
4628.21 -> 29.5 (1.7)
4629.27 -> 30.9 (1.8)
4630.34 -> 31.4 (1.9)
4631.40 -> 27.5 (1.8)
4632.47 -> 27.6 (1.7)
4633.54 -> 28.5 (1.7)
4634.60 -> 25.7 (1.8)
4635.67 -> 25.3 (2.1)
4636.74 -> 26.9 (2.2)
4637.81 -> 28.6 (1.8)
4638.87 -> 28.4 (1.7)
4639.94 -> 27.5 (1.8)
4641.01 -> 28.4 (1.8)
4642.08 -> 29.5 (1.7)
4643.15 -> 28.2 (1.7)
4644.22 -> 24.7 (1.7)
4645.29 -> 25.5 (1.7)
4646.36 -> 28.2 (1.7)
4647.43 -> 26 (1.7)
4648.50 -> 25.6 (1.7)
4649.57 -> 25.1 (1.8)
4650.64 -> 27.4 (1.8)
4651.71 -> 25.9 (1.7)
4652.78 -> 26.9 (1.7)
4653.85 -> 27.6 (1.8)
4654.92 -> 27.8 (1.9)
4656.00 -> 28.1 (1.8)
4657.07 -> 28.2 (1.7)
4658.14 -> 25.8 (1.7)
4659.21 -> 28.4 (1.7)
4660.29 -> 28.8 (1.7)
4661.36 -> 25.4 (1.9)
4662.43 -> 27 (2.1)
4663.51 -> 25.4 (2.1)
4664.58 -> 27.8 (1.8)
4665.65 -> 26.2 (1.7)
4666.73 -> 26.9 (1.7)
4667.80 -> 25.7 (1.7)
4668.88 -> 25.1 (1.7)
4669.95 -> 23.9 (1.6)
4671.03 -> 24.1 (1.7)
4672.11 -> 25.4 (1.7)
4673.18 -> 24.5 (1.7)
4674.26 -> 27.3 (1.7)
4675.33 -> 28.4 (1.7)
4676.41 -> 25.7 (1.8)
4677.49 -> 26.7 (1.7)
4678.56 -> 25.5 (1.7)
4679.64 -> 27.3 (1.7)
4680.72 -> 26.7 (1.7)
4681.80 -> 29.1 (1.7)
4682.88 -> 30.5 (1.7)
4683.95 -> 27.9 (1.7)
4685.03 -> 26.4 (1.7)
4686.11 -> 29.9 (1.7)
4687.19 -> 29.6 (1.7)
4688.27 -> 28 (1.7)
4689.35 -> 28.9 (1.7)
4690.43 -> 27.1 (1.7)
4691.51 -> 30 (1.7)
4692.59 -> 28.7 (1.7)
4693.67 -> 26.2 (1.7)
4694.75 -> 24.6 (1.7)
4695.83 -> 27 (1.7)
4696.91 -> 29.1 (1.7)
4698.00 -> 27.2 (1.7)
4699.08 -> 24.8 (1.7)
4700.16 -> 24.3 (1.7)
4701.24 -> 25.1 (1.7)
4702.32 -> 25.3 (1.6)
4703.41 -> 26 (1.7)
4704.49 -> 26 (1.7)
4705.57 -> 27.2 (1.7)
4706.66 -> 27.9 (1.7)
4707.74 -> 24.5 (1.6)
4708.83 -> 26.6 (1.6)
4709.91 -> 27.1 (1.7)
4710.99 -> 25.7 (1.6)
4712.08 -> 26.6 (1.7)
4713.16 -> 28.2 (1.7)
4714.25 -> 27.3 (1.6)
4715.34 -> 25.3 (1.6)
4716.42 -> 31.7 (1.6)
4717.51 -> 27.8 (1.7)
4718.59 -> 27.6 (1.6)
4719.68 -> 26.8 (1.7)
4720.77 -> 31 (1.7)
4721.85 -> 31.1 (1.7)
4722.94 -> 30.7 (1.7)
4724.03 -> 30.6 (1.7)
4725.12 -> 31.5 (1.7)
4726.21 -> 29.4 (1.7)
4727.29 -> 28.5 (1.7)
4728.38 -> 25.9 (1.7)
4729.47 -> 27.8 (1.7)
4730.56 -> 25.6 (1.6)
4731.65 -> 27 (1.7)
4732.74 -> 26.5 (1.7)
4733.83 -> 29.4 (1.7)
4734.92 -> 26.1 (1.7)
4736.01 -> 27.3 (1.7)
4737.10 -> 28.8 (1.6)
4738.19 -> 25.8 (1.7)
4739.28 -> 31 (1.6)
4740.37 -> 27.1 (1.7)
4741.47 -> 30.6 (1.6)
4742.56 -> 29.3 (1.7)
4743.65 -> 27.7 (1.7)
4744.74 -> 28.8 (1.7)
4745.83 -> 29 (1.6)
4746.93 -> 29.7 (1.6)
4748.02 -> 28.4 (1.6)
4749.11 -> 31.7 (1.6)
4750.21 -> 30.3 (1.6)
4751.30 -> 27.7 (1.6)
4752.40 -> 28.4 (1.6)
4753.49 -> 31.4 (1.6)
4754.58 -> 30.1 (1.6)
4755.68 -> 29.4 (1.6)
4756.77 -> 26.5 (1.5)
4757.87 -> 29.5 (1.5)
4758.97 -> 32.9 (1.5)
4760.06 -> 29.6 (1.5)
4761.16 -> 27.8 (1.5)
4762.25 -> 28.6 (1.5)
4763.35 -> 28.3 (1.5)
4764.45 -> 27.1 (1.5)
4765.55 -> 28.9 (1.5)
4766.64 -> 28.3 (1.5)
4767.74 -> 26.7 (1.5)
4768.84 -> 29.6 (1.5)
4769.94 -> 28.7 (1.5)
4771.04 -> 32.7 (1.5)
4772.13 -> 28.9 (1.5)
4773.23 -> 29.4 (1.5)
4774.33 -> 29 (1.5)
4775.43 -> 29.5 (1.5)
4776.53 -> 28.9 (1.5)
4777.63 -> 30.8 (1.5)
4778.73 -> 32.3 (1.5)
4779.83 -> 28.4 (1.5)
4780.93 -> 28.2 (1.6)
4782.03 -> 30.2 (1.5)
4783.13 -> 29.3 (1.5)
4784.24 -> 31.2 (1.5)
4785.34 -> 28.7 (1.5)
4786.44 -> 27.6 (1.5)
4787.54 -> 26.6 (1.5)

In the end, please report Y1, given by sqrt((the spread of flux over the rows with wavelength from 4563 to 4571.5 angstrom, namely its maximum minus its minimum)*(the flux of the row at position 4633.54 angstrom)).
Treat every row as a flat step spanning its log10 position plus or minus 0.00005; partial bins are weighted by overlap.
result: 10.1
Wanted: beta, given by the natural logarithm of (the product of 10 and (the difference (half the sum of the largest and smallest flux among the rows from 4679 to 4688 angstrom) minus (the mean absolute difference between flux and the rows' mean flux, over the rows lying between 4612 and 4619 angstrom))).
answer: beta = 5.62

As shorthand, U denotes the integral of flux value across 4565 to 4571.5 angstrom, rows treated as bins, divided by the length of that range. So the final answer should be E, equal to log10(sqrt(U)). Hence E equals 0.727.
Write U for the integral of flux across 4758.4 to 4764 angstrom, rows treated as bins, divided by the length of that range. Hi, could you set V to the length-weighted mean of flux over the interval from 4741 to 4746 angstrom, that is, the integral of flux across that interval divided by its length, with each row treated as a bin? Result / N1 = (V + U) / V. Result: 2.009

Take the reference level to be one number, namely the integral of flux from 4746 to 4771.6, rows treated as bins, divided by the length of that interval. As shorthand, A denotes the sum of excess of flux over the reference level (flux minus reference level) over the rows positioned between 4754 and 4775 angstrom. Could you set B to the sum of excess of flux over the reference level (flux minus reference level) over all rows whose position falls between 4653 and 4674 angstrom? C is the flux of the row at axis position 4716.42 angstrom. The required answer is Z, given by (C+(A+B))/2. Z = -12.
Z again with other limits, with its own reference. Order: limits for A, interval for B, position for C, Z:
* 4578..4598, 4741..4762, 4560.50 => 8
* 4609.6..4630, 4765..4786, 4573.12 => 25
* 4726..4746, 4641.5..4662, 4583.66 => -21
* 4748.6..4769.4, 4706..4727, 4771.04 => 6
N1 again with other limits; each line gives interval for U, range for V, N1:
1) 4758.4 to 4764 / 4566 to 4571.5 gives 2.038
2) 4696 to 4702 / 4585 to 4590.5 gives 1.897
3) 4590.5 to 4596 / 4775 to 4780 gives 1.941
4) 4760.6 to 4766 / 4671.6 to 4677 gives 2.069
